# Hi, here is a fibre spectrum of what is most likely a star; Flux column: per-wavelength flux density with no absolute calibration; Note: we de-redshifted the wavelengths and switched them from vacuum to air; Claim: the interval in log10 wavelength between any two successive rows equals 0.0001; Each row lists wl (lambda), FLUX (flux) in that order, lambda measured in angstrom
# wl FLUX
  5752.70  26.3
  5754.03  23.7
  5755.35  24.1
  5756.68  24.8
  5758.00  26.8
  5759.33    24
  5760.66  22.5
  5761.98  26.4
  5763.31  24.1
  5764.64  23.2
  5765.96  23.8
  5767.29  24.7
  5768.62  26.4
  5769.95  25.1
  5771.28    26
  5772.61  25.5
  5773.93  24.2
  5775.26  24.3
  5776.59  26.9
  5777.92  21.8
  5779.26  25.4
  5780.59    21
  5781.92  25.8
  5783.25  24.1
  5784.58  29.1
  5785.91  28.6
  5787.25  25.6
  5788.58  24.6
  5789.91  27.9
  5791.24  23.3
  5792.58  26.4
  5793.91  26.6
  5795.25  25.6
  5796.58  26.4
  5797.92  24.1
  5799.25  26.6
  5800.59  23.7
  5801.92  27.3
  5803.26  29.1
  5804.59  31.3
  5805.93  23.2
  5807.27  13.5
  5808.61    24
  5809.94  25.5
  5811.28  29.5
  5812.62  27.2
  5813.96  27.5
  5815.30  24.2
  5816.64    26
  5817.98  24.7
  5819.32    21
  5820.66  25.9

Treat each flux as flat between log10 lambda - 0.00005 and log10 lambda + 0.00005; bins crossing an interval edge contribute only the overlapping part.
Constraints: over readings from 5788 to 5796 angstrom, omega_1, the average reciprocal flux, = 0.0390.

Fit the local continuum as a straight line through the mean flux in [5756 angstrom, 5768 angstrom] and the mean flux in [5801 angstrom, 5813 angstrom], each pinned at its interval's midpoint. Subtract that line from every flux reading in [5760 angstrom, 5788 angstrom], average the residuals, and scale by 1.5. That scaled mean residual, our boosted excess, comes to 0.3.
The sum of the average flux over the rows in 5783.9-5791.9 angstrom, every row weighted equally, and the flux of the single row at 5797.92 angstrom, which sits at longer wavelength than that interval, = 50.6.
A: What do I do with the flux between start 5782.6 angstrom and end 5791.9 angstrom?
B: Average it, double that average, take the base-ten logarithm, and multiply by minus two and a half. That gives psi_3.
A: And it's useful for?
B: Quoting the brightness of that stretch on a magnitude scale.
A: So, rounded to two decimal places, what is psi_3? -4.30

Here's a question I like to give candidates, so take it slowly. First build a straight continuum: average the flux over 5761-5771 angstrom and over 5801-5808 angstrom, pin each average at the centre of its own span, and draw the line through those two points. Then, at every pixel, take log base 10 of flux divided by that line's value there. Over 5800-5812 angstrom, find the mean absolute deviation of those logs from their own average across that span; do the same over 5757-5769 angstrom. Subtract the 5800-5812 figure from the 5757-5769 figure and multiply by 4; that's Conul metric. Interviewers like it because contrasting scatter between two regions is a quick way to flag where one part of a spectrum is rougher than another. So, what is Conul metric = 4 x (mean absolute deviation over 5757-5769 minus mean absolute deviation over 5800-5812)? -0.19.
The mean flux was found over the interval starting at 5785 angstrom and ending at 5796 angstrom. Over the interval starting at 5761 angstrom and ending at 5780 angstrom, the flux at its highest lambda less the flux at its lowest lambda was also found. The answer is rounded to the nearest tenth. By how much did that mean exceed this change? 27.1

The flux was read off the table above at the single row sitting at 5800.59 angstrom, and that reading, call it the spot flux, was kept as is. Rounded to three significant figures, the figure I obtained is 23.7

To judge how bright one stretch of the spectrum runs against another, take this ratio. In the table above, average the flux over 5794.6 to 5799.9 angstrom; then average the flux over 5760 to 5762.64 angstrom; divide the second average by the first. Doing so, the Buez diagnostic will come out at 0.95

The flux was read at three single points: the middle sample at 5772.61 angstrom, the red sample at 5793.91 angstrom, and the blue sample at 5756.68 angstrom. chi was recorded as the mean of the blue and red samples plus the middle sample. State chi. 51.2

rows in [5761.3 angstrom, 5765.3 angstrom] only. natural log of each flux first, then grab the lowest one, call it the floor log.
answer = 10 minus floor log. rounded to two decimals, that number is 6.86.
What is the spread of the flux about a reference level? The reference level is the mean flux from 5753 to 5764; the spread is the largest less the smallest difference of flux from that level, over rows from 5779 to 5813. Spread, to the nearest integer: 18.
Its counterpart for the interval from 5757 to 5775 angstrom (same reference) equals 4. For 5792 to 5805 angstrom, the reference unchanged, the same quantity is 8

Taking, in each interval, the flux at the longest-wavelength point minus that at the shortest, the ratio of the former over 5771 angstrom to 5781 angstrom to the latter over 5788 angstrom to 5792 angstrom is 3.8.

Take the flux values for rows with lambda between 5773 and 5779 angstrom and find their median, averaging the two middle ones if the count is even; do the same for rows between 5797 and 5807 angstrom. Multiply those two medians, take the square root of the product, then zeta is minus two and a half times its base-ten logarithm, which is -3.51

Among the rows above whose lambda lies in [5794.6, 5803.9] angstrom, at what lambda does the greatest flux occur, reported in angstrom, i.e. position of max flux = 5803.26 angstrom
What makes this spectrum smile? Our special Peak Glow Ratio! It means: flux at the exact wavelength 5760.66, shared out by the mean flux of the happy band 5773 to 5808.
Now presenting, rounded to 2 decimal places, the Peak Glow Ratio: 0.89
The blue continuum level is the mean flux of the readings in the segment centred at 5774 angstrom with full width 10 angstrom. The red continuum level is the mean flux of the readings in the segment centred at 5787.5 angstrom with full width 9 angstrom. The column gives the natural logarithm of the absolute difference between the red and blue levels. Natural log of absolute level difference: 0.3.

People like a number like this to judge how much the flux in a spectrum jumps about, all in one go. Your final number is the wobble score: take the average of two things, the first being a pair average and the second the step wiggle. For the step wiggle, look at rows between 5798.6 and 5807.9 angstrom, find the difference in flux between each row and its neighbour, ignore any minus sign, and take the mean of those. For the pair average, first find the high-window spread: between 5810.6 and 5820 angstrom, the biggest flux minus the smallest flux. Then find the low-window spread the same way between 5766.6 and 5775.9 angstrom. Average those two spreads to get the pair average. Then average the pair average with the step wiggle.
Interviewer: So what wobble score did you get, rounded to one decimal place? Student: 5.0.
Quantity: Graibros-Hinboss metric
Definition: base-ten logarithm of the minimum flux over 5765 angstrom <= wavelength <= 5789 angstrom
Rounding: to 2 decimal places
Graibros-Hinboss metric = 1.32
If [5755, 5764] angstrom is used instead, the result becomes 1.35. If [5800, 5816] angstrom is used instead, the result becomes 1.13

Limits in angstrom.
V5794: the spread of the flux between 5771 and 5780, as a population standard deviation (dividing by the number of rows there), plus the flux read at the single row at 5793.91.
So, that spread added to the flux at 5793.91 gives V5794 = 28.1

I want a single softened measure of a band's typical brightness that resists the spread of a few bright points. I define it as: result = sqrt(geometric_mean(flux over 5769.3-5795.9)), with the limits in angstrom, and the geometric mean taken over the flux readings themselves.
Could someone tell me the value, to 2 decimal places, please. 5.03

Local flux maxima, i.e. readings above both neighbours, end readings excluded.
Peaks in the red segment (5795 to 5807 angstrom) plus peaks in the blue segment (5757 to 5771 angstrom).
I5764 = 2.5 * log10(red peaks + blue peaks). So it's 1.75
